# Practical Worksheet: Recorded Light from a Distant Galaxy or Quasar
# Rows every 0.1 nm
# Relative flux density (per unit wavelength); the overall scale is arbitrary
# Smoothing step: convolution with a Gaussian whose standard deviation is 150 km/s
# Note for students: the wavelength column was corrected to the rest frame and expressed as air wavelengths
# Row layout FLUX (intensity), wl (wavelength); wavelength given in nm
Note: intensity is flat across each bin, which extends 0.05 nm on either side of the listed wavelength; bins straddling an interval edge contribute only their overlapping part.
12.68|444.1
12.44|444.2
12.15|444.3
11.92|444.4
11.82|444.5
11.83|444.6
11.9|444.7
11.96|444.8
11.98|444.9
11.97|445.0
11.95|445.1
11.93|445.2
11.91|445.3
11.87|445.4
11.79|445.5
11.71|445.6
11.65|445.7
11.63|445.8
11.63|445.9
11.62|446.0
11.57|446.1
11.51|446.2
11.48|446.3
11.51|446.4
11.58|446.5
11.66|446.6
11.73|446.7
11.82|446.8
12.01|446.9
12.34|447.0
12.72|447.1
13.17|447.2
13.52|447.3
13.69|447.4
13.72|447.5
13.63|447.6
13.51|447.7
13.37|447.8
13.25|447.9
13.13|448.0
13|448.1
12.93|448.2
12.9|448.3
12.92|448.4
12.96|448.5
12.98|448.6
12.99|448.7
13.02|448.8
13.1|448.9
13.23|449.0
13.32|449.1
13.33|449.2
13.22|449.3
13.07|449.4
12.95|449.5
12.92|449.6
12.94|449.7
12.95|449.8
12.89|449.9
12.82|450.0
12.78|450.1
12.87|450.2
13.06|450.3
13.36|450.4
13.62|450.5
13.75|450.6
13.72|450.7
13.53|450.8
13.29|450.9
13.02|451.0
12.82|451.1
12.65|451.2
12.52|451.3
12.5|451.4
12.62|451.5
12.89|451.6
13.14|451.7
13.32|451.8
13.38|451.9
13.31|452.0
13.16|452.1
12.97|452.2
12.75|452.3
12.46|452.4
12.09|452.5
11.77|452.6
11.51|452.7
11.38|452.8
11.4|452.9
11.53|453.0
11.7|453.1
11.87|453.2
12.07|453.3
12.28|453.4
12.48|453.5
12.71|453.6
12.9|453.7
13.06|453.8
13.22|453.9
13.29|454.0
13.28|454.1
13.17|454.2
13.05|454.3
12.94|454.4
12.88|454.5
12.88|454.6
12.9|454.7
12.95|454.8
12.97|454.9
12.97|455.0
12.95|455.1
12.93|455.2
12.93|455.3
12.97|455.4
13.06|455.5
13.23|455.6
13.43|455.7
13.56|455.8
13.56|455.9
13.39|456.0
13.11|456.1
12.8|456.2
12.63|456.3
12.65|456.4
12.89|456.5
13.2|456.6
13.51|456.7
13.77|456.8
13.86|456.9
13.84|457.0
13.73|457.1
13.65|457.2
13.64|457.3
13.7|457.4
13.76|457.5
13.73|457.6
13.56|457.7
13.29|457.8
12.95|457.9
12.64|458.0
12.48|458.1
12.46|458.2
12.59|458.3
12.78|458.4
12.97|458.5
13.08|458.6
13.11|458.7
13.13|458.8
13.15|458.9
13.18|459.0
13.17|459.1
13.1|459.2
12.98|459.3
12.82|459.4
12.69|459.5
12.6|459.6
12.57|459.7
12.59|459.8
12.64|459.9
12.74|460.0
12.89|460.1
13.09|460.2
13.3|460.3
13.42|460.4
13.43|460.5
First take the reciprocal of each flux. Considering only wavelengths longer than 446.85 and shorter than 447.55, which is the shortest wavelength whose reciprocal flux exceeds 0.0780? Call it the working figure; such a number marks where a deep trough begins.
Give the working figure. 446.9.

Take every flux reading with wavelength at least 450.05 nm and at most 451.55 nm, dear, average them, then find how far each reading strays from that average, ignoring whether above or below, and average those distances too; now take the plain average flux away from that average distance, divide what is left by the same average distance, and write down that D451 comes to -34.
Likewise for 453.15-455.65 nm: -53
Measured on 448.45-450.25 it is -100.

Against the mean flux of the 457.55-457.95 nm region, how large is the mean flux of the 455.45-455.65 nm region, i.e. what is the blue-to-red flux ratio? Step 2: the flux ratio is 0.98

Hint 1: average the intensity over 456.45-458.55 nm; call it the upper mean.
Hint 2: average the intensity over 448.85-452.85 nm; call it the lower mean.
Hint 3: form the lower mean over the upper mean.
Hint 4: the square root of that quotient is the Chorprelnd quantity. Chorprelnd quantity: 0.99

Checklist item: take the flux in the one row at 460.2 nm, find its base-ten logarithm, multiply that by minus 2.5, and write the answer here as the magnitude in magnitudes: -2.79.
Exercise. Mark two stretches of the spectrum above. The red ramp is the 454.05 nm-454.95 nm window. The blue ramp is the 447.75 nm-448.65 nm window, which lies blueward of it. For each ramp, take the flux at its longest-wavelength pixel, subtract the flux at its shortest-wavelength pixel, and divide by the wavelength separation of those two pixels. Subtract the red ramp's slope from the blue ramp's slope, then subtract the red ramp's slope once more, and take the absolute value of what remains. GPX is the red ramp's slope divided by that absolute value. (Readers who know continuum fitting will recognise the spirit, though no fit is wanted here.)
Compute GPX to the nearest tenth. -1.3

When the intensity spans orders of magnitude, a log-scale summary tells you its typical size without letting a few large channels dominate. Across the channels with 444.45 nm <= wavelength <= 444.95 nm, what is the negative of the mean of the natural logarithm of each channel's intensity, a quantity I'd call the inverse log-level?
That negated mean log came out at -2.48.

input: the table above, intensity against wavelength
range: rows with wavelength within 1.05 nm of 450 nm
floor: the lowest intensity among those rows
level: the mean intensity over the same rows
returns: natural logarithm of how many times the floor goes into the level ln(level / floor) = 0.030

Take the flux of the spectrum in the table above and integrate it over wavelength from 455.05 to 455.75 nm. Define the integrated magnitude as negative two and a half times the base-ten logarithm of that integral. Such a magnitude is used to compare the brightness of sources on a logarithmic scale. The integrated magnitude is -2.40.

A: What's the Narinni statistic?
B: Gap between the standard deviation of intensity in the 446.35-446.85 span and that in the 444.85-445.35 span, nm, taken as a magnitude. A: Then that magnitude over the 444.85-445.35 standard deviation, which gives 3.3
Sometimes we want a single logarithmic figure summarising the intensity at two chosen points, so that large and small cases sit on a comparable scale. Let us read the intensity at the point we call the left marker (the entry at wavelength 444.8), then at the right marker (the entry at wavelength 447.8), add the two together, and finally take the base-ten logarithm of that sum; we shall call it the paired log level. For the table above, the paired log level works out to 1.40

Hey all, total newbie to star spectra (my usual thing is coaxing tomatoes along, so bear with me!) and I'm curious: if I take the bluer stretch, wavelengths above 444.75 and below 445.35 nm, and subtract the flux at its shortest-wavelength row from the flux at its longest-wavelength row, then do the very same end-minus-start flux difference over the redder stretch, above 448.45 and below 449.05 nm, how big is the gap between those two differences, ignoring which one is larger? 0.32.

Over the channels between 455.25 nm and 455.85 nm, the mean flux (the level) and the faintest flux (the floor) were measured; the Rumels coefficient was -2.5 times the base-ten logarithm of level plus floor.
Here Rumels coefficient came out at -3.54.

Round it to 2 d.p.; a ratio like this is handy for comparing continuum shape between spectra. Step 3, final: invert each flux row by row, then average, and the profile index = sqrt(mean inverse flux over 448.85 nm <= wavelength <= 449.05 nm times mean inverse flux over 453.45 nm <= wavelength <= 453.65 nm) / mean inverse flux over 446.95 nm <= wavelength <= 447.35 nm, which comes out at 1.00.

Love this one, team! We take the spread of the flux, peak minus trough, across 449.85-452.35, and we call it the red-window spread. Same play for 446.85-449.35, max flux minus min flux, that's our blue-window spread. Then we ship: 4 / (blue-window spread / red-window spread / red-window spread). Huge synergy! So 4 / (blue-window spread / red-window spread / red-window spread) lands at 3.65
